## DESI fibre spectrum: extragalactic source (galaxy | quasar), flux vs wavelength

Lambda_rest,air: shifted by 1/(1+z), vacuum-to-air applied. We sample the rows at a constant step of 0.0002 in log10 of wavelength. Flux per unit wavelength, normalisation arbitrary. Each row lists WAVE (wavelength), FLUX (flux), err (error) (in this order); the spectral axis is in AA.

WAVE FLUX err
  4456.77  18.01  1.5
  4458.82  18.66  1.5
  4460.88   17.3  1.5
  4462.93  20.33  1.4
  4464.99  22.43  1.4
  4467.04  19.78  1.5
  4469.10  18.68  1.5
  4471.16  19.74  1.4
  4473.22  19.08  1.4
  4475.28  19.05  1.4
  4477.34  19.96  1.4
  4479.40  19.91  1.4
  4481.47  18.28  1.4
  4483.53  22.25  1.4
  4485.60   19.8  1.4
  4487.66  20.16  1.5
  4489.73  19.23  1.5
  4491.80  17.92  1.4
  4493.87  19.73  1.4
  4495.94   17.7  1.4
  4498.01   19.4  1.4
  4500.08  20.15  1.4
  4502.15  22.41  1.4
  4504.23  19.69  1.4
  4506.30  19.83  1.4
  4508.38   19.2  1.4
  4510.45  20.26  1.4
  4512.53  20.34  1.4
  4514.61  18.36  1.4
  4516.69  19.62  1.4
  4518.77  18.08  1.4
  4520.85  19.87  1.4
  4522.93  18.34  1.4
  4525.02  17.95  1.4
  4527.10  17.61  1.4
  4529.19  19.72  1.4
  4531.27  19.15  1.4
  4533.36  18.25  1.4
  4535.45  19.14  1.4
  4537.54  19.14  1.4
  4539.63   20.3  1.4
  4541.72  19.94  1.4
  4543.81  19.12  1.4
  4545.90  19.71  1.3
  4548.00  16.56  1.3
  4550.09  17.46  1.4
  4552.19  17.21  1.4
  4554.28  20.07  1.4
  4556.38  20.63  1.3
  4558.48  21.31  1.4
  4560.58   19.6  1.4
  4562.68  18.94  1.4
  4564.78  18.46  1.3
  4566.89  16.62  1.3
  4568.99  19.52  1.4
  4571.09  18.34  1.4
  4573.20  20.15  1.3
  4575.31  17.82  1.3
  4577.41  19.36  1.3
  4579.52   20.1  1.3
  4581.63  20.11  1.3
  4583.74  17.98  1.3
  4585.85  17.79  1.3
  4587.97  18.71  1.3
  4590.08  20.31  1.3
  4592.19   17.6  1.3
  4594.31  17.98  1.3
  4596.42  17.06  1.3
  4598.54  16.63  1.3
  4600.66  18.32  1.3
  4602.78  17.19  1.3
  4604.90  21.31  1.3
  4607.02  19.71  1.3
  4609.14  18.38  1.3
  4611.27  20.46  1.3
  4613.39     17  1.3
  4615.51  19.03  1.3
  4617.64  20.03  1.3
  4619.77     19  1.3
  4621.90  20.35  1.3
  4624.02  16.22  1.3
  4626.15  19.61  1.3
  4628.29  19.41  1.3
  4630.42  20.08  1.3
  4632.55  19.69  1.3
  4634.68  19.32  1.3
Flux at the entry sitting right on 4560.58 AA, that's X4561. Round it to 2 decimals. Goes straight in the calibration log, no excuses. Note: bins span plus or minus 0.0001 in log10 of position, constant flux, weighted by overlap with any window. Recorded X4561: 19.60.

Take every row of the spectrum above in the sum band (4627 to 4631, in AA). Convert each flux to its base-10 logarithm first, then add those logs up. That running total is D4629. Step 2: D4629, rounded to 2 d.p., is 2.59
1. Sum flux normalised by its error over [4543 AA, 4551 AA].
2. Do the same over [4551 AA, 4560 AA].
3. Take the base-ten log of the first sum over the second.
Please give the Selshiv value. -0.029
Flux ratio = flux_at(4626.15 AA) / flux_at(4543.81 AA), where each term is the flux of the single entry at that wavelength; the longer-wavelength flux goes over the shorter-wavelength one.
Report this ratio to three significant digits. 1.03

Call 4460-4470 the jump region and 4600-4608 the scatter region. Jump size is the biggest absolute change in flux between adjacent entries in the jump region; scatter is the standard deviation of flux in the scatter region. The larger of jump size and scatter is 3.03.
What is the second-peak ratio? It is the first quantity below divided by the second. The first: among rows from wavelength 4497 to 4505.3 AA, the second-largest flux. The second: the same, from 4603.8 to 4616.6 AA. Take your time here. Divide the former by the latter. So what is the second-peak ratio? 0.98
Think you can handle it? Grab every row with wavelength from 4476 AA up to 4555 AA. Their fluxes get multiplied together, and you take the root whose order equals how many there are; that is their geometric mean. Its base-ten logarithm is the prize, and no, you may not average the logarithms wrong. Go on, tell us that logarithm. 1.28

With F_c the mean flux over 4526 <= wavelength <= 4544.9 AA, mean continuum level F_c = 19.2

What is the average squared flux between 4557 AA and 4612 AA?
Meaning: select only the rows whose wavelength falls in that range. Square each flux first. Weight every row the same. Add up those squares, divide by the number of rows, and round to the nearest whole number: 357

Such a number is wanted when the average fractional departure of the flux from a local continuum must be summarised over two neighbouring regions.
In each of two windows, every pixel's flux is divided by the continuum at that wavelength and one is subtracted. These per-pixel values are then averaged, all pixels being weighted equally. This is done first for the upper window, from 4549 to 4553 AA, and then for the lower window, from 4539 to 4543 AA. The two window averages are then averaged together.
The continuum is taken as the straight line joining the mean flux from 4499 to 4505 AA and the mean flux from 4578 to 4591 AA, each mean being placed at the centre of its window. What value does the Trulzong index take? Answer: -0.06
